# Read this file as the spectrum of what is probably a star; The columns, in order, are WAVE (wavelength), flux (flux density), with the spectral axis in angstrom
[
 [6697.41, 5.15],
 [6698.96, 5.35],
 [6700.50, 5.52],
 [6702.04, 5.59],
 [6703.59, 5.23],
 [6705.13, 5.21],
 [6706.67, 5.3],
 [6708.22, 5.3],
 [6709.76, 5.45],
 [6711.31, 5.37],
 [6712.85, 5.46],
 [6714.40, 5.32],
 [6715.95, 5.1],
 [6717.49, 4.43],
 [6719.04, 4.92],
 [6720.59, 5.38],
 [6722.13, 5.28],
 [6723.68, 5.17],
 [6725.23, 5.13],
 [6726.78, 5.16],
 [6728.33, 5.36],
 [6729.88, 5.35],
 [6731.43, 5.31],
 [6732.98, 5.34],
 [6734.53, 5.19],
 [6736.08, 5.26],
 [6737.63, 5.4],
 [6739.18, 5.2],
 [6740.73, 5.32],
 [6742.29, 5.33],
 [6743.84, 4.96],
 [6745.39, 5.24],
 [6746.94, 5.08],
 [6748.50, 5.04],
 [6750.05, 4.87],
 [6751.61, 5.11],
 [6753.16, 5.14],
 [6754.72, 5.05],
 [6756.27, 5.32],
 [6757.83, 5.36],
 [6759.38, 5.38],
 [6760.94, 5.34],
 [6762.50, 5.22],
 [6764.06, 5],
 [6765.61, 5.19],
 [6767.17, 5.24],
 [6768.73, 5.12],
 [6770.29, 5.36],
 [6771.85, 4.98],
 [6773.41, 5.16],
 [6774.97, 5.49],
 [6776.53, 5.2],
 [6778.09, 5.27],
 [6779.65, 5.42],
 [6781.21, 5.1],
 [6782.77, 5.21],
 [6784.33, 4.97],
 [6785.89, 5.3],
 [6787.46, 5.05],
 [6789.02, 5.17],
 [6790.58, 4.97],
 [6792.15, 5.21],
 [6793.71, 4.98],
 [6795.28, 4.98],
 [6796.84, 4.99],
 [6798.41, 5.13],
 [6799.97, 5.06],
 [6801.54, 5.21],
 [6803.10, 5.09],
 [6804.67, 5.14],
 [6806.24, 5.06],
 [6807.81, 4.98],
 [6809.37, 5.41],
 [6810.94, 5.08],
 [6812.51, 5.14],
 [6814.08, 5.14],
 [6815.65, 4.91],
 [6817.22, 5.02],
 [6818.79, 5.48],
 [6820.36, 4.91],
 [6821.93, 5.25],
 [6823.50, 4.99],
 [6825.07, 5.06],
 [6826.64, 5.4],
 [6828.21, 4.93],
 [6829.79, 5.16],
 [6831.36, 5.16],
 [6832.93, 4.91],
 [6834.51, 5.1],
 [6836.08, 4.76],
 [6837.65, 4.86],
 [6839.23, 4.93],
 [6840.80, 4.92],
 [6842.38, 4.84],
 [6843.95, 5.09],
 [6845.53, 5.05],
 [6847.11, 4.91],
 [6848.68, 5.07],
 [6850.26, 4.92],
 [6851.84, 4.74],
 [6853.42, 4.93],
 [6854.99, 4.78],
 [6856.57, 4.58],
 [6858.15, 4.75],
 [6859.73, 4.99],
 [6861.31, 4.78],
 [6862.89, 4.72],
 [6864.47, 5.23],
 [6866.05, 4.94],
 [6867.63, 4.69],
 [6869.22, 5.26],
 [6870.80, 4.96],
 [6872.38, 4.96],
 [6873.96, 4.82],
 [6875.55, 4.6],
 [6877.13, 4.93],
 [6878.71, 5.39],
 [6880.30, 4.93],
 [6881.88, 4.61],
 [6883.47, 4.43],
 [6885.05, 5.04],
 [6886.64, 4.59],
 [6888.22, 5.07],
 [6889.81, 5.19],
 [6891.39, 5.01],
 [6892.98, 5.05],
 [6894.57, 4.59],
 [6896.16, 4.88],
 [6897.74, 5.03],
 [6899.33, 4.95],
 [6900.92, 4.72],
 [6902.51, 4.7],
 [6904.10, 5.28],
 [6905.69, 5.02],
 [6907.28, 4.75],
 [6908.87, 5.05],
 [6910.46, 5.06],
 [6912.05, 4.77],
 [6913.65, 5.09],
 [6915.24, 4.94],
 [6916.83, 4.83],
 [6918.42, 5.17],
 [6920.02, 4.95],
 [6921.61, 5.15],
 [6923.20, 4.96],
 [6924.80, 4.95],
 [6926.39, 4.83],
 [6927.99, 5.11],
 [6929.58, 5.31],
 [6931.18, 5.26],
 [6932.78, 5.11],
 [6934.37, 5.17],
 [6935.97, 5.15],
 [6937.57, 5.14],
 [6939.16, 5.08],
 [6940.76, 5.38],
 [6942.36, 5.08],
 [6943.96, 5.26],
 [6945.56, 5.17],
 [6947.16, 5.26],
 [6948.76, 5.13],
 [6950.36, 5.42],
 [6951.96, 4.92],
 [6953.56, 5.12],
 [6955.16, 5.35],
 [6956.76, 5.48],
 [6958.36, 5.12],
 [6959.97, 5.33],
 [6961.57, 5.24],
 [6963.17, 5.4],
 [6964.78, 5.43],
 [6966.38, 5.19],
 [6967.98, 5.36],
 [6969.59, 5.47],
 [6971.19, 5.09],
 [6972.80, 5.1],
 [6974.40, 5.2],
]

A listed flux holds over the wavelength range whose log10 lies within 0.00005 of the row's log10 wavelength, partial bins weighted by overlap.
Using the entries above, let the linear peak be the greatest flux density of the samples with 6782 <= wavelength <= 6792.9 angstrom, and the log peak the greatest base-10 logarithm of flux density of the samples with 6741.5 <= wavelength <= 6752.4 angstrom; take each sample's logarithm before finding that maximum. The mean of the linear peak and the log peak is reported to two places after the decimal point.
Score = 3.01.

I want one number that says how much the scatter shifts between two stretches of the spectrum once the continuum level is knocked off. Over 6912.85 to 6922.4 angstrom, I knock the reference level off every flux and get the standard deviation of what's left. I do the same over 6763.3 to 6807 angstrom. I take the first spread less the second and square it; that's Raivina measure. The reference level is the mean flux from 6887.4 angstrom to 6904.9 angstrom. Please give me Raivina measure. 0.000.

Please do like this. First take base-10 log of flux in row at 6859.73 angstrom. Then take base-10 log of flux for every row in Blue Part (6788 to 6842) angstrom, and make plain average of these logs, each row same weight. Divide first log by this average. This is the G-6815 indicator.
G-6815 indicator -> 0.99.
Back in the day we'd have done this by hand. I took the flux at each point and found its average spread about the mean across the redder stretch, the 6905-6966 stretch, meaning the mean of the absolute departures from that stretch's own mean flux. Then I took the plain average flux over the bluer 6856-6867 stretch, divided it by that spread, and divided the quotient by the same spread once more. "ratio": 235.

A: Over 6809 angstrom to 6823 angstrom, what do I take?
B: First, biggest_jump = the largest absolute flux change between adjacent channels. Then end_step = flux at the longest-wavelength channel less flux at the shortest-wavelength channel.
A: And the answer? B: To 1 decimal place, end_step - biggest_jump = -0.7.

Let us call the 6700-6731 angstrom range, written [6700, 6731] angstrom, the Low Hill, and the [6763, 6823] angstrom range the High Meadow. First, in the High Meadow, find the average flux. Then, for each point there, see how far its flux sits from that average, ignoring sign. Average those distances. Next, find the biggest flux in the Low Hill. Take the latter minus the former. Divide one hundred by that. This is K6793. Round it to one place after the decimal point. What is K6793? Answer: 18.3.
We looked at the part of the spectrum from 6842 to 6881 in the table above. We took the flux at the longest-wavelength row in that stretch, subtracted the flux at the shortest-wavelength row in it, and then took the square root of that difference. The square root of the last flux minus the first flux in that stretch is 0.3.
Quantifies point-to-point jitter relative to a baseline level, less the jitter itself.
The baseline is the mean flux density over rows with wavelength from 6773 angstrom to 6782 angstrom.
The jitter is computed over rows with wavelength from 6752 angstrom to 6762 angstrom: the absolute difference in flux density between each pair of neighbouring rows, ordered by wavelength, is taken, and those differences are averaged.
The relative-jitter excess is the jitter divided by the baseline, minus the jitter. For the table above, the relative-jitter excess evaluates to -0.075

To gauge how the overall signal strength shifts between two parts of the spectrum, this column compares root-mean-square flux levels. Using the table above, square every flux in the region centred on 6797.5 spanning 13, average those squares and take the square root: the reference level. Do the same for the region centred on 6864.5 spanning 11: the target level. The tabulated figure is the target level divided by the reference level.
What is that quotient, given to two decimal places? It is 0.97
